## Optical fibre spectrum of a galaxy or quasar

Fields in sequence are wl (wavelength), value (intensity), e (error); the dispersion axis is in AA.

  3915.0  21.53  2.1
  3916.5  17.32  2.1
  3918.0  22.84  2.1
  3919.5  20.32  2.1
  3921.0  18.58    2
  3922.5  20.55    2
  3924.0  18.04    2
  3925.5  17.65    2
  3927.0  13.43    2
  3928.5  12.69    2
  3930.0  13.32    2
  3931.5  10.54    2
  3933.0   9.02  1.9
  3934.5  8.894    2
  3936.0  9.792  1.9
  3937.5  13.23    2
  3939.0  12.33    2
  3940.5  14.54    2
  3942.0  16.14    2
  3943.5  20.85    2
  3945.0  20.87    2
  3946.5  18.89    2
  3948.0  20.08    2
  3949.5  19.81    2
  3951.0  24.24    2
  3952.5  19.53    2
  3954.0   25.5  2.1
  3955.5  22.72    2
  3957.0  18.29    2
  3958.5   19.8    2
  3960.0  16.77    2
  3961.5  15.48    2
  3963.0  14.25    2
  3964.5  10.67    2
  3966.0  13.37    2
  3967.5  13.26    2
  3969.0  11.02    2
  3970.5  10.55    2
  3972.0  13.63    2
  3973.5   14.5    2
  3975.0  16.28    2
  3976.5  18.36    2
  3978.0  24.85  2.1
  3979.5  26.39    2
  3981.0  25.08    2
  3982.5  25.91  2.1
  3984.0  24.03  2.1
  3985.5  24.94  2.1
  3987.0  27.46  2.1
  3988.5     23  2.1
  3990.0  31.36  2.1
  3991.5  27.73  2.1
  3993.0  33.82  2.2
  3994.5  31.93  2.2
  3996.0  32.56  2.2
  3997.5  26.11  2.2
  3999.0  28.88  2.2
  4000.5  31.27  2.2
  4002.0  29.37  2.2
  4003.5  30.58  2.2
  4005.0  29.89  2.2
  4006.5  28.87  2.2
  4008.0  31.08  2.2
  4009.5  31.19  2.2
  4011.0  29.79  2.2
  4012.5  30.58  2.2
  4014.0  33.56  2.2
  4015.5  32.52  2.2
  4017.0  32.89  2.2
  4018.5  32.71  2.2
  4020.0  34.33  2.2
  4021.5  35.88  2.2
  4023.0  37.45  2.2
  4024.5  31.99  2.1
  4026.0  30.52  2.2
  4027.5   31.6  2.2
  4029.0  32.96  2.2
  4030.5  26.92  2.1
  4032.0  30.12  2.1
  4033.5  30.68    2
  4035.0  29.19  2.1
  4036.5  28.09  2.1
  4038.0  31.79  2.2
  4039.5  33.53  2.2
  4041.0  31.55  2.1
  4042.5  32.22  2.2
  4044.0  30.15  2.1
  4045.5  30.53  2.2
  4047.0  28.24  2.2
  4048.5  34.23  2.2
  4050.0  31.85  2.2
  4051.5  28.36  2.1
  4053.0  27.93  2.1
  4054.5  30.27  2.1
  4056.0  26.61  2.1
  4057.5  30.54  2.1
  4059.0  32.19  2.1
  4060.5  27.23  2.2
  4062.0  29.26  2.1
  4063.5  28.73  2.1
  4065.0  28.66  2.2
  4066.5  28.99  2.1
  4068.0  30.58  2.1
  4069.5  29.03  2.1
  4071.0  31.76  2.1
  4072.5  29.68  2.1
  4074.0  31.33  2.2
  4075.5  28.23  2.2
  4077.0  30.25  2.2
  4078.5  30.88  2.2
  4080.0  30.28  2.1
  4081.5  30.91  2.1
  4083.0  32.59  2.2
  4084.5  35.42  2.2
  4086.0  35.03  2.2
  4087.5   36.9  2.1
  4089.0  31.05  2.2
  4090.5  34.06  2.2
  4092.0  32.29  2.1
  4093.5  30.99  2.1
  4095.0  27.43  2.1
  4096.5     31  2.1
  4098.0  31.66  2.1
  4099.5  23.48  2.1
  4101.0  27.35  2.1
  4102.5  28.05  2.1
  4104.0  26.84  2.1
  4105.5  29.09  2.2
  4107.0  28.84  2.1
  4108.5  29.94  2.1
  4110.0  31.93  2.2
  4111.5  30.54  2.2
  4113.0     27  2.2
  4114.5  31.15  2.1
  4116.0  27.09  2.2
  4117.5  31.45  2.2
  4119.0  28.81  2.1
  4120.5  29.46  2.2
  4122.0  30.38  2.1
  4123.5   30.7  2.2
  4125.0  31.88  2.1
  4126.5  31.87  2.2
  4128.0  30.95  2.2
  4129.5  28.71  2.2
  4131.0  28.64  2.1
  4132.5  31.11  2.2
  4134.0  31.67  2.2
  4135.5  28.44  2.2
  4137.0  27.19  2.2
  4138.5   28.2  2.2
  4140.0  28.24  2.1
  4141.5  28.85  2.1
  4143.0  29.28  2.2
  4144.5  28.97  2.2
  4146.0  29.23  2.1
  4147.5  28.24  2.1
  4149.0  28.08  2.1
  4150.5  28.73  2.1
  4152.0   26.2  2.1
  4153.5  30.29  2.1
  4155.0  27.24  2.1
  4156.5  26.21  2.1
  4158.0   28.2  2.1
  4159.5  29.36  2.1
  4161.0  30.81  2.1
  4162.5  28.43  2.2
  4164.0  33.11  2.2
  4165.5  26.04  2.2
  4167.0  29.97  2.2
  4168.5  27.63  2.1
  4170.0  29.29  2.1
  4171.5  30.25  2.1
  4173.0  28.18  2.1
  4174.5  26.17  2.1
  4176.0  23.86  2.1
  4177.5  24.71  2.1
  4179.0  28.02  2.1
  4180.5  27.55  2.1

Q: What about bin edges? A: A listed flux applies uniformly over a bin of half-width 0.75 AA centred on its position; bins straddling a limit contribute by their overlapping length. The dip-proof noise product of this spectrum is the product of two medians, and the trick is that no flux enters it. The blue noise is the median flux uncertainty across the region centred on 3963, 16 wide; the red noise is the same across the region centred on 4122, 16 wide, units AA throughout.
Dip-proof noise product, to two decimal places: 4.40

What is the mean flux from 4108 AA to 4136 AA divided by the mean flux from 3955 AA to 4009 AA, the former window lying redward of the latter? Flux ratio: 1.3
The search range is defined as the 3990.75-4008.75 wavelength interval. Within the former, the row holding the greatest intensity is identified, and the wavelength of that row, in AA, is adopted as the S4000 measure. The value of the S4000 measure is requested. 3993.0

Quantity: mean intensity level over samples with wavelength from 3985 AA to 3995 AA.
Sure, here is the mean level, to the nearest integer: 29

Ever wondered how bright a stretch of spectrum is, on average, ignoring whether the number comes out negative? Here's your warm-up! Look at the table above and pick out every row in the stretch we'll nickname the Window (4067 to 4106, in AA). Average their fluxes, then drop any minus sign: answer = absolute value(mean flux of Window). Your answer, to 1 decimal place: 30.6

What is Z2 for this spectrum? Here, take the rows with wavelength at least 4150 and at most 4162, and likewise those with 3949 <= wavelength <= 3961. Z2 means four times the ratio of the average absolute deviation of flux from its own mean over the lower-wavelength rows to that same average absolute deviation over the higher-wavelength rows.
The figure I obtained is 7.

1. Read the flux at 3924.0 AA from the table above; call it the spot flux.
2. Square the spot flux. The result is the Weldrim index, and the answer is 325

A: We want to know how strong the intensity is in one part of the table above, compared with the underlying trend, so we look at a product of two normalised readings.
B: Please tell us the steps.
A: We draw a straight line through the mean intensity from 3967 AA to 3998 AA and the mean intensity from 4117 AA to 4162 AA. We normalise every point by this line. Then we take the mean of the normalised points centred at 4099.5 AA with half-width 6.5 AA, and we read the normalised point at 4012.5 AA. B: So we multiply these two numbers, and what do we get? 1.30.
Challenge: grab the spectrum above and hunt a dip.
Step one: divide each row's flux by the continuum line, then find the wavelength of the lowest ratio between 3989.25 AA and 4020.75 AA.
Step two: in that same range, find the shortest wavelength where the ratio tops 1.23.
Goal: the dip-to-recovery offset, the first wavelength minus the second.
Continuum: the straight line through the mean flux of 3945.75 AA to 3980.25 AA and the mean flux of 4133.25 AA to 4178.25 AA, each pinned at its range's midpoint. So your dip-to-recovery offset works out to 7.5 AA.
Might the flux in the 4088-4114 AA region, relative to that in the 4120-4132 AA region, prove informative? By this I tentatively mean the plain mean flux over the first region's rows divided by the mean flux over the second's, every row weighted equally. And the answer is 1.0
